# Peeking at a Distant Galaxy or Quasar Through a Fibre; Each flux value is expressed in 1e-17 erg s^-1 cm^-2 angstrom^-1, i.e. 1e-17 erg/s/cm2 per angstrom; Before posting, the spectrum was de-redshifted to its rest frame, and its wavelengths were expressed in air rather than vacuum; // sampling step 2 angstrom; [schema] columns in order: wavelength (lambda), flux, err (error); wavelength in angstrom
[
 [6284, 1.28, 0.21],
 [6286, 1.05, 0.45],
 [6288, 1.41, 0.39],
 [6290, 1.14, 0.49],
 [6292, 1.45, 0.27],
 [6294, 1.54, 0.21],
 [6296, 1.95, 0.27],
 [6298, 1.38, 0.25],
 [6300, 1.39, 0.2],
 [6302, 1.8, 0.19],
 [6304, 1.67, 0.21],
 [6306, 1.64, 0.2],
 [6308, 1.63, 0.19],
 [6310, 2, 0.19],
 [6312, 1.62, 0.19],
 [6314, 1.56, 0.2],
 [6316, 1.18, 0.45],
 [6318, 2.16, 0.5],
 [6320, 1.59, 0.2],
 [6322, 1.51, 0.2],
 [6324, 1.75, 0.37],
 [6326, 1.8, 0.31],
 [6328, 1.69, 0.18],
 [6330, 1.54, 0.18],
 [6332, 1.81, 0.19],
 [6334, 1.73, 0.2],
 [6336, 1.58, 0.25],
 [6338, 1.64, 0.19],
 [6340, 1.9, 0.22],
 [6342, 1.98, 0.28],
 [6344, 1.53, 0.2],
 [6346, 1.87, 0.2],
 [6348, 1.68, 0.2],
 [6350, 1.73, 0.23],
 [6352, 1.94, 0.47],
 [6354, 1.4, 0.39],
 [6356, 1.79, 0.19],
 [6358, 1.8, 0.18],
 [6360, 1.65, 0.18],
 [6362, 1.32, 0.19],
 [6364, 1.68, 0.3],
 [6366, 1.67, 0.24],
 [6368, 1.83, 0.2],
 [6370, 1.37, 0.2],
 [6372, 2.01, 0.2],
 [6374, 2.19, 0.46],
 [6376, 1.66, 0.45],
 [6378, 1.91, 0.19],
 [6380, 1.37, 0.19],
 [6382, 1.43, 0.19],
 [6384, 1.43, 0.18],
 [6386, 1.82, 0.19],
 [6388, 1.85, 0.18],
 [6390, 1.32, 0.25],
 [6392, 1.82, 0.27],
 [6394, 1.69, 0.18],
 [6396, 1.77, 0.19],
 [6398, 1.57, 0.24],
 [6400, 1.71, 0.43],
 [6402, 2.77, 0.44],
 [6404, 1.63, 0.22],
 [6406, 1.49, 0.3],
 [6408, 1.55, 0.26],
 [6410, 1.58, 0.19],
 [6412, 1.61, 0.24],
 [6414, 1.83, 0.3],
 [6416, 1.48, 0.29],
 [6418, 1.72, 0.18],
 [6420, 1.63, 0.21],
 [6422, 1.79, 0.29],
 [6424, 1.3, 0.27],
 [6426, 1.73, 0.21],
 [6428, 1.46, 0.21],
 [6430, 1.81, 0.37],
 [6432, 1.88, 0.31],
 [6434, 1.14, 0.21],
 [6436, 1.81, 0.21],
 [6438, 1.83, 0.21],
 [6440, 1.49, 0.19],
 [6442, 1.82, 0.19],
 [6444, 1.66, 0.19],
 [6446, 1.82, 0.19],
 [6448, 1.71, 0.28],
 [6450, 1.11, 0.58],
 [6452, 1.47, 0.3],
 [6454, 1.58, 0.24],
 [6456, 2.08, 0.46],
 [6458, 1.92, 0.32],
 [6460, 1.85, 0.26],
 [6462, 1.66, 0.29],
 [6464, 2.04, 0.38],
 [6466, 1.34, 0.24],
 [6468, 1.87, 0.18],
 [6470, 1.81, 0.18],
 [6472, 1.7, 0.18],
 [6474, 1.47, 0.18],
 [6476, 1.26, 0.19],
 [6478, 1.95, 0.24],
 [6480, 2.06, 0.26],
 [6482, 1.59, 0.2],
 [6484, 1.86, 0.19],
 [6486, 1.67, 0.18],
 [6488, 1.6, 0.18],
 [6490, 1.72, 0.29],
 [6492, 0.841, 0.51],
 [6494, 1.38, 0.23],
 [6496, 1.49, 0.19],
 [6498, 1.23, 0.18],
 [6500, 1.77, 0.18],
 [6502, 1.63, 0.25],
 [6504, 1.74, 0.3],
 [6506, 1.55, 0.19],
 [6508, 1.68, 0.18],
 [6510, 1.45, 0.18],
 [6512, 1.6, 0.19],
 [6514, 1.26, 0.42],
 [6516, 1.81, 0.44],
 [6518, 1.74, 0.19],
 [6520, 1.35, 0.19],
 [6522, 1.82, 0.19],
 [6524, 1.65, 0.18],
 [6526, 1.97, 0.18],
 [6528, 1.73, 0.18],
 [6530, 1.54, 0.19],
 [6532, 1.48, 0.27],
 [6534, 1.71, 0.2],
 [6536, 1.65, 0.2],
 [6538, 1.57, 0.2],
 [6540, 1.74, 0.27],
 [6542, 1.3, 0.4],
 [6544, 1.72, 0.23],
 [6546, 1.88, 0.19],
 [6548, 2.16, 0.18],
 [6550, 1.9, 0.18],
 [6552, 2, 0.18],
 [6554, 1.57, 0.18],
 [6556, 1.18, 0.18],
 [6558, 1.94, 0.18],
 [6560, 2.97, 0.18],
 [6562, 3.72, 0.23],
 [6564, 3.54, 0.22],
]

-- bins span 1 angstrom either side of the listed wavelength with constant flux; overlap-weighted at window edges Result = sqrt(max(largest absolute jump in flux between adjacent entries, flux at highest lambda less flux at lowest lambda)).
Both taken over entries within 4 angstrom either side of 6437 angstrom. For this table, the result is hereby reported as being 0.82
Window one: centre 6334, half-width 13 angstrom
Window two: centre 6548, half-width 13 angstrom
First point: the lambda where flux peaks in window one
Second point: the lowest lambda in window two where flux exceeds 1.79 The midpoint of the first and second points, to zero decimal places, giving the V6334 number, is 6444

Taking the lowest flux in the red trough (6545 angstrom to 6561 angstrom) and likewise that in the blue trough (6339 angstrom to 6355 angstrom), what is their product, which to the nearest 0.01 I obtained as 1.65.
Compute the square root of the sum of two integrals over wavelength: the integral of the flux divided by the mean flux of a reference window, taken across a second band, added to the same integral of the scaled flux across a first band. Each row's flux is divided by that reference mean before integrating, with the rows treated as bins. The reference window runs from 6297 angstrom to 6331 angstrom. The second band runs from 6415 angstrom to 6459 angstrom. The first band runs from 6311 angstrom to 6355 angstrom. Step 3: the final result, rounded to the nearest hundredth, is 9.46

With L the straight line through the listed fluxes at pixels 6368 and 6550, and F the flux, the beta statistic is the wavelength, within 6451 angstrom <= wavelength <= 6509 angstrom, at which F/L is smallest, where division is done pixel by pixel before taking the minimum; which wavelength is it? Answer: 6492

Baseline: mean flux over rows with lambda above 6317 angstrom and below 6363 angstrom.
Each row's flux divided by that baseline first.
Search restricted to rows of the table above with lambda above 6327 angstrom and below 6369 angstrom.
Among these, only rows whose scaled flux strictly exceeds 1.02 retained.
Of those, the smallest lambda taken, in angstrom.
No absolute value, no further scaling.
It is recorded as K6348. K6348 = 6332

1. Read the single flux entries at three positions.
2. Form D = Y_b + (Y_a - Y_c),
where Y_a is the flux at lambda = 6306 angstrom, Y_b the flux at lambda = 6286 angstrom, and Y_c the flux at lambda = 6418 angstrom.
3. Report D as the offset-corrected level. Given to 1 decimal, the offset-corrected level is 1.0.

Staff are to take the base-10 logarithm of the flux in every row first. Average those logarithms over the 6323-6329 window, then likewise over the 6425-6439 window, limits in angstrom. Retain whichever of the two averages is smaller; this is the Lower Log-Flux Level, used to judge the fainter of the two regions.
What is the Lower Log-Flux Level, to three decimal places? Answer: 0.216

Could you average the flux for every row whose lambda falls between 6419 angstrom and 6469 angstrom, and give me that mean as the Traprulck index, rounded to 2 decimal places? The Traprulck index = 1.67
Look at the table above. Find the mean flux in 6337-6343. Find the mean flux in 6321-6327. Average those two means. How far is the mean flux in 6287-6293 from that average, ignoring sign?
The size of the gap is 0.43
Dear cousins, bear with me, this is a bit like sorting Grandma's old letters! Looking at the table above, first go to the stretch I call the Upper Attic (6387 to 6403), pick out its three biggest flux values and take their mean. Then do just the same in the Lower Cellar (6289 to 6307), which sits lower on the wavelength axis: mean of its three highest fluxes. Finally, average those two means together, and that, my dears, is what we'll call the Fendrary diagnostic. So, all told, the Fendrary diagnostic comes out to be 1.98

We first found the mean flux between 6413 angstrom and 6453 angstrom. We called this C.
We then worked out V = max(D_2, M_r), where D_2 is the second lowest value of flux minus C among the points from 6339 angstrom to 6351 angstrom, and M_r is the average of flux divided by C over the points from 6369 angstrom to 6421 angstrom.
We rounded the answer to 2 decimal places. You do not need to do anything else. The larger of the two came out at 1.05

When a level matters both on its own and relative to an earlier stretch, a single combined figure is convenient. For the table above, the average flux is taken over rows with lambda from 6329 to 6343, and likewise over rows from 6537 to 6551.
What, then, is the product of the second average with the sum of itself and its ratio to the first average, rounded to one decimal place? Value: 4.8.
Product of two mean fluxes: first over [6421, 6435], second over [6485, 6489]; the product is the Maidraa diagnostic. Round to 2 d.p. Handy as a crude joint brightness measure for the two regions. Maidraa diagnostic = 2.59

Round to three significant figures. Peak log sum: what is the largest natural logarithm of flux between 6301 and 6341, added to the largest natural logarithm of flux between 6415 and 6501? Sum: 1.50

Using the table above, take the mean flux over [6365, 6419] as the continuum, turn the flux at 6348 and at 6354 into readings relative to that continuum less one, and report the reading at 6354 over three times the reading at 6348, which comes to 3.8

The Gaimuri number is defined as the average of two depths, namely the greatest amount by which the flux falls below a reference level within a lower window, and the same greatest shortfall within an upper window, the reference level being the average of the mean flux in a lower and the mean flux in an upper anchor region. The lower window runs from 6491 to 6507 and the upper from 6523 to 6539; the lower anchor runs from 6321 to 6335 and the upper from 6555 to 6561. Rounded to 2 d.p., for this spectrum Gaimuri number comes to 0.70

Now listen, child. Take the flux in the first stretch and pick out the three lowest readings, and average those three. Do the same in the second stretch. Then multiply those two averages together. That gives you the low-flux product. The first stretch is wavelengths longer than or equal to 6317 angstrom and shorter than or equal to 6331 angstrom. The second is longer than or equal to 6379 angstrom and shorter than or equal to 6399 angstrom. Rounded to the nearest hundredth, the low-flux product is 2.12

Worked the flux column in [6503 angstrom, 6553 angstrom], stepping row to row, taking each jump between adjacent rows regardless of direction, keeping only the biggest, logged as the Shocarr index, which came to 0.55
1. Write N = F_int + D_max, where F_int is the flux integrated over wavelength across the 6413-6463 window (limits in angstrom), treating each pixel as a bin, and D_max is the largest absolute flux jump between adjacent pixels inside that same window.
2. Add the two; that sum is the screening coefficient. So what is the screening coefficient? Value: 83.9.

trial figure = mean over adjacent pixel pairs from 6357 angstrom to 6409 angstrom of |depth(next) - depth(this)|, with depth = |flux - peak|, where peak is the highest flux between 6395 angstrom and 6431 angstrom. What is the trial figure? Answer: 0.32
